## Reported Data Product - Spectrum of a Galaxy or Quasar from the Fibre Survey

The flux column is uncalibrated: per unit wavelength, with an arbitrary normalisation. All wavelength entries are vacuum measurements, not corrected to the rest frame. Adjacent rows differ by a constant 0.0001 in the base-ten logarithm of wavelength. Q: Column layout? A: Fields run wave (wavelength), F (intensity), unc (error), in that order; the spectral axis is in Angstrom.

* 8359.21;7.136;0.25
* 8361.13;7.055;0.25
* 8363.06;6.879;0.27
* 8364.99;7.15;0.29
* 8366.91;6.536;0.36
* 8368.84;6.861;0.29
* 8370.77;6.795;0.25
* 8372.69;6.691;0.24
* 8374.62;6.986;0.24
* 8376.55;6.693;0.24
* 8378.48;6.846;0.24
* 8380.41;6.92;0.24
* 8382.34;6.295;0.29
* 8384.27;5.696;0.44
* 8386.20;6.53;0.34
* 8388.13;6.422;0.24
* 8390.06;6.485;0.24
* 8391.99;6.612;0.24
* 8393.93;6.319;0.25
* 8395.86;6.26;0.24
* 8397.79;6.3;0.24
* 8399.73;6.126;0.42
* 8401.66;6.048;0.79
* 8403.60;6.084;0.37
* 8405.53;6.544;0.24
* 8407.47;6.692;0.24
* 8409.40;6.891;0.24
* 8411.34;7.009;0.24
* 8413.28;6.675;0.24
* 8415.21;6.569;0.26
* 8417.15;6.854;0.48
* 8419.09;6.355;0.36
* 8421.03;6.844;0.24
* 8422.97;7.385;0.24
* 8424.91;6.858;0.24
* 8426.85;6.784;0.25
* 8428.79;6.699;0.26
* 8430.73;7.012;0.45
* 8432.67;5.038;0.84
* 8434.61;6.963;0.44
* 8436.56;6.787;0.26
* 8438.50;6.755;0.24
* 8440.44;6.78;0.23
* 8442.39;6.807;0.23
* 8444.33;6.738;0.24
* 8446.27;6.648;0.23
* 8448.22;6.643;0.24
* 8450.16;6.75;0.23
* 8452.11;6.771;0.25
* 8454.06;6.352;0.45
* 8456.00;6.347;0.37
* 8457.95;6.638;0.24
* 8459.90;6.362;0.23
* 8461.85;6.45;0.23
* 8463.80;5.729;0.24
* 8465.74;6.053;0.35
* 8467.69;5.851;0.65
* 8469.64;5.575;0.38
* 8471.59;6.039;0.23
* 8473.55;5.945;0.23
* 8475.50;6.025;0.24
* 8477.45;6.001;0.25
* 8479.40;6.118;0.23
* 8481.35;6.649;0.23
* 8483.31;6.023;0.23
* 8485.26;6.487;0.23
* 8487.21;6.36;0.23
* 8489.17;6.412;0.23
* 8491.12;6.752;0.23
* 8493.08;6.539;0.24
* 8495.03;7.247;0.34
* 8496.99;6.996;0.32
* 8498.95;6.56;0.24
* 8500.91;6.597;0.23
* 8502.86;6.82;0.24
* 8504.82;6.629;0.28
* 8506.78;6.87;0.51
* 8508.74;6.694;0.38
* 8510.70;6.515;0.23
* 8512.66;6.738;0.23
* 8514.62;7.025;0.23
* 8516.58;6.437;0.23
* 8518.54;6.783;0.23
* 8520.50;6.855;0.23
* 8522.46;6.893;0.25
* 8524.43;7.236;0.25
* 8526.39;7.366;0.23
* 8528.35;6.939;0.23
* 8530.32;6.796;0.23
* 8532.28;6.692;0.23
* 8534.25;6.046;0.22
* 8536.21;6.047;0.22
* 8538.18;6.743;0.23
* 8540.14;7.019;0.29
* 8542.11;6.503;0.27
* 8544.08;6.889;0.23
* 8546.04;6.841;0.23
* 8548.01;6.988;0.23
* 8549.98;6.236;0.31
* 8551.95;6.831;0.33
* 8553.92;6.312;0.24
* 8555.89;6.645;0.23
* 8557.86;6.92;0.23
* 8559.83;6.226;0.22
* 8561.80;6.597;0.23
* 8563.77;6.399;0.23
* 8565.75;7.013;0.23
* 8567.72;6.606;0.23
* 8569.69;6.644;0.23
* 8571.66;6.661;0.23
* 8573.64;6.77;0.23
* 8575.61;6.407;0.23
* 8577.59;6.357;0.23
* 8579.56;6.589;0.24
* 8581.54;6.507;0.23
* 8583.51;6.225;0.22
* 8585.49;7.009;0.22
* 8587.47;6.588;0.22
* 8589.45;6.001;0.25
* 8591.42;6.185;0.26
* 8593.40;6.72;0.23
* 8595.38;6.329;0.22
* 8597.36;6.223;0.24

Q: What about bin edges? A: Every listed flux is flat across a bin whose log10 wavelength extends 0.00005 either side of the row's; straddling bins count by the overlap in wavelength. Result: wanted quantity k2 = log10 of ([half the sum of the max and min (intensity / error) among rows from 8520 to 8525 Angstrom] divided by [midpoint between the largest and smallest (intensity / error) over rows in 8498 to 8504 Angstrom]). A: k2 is 0.01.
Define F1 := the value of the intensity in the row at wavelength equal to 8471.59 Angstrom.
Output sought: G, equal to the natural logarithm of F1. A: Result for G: 1.80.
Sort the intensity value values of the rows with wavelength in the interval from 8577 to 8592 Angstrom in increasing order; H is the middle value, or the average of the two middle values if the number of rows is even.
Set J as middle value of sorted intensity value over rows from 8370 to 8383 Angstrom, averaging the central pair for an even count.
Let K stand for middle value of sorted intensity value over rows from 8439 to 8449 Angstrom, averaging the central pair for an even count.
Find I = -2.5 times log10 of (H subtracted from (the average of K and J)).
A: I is 1.2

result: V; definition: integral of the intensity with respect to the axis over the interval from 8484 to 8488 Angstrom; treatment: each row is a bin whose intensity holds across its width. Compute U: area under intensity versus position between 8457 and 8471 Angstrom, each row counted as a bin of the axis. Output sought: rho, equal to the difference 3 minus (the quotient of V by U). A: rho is 2.7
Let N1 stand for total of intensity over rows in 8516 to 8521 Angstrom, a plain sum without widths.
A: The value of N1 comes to 20.1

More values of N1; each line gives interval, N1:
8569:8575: 20.1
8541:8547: 20.2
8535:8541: 19.8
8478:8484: 18.8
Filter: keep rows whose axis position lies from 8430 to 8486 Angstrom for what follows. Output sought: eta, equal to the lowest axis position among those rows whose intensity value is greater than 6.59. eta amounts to 8430.73 Angstrom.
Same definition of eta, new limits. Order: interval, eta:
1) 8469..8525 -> 8481.35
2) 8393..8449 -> 8407.47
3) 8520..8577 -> 8520.50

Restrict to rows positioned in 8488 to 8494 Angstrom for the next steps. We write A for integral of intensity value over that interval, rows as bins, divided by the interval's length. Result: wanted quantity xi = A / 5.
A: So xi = 1.31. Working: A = 6.56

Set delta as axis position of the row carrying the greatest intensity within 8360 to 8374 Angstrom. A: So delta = 8364.99 Angstrom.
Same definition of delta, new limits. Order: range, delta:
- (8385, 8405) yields 8391.99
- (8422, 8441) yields 8422.97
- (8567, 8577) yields 8573.64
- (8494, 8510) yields 8495.03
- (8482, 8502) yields 8495.03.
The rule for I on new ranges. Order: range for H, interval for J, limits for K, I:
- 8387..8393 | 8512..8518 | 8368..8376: 1.3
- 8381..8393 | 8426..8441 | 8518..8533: 1.1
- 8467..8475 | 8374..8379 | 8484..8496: 0.3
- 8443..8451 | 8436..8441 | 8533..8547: 2.9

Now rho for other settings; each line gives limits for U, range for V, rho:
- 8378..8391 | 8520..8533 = 1.9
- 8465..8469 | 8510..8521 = -0.1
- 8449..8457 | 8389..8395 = 2.3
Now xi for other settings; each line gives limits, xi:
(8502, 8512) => 1.34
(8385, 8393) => 1.30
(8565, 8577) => 1.33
